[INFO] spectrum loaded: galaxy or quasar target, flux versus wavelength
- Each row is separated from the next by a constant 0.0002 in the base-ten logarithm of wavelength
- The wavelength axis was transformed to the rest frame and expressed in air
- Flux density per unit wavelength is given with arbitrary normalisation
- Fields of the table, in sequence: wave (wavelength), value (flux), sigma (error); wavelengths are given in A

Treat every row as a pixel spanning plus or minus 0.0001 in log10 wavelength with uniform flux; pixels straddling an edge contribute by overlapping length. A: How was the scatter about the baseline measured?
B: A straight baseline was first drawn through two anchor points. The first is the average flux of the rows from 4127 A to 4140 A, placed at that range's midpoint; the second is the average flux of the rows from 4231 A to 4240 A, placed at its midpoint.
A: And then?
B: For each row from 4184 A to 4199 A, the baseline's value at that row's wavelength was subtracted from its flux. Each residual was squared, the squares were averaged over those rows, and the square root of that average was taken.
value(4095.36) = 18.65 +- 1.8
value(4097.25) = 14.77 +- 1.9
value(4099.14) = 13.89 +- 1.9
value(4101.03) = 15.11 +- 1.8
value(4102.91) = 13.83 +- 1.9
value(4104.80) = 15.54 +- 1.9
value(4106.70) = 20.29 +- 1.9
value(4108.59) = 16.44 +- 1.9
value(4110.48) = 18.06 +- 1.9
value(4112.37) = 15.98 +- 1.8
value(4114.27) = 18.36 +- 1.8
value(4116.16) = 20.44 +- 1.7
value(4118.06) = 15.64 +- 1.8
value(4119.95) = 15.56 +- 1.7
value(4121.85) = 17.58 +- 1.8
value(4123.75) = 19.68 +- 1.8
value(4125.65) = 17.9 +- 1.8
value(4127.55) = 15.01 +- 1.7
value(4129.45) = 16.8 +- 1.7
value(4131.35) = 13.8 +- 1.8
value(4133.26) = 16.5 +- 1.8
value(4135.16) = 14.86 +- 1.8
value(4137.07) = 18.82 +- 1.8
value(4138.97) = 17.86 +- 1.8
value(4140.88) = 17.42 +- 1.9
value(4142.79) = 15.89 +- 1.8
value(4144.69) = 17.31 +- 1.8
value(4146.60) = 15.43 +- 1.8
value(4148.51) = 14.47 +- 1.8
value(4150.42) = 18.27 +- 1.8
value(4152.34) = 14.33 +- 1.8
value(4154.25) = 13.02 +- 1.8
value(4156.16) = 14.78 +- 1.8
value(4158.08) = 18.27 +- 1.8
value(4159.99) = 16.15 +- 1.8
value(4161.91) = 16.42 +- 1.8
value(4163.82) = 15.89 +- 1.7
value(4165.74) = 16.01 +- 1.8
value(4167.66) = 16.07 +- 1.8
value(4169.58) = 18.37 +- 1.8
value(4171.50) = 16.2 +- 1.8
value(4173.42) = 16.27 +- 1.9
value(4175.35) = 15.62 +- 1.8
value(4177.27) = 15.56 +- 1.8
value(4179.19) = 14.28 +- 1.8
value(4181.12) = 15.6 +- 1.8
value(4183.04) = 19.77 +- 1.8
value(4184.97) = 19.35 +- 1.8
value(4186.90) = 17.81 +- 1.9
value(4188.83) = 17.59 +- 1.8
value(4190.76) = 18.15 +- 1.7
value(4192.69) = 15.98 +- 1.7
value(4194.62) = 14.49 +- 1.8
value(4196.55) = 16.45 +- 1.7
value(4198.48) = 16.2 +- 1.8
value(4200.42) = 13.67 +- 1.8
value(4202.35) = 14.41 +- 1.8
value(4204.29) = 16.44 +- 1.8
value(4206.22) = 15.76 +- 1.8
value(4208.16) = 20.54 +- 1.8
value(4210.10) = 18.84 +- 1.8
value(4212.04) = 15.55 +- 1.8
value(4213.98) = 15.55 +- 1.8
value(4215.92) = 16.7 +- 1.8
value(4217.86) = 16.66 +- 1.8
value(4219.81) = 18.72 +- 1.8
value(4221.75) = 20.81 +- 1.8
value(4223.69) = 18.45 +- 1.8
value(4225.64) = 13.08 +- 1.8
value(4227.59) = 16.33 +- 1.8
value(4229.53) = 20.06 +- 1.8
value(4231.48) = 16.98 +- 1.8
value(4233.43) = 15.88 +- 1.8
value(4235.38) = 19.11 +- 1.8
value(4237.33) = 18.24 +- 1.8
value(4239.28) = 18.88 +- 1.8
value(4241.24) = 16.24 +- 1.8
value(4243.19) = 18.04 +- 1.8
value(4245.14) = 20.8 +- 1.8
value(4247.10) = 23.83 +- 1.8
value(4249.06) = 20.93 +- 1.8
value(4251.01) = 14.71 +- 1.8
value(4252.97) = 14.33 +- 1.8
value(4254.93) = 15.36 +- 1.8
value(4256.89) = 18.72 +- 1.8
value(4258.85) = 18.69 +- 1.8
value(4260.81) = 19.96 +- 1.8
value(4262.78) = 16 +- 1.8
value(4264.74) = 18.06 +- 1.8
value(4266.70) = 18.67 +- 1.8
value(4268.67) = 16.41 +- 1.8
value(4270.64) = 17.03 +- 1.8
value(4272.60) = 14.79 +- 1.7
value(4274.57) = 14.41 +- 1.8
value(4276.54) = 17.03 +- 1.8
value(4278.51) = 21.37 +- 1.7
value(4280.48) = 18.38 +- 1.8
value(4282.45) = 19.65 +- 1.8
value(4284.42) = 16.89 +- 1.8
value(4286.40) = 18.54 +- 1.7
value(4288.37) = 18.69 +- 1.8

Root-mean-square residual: 1.48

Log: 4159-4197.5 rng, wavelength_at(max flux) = 4183.04 A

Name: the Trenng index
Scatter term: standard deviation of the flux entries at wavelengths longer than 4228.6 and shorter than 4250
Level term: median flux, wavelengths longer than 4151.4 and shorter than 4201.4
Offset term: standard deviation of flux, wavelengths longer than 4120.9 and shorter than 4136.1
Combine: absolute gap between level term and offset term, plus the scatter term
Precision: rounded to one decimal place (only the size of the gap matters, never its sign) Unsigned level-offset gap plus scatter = 16.5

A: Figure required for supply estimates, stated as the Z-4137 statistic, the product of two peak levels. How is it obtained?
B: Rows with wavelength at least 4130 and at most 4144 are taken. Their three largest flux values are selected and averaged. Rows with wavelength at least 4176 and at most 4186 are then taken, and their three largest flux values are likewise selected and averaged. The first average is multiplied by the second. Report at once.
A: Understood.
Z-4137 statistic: 329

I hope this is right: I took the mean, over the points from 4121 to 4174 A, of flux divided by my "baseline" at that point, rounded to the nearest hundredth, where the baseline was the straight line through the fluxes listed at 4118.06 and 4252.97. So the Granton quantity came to 1.07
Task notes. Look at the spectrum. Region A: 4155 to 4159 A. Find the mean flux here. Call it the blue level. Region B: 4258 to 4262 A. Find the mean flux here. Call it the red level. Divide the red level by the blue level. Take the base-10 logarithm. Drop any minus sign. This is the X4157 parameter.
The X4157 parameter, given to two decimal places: 0.07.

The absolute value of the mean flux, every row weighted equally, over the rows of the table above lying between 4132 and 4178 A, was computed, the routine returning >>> 16.2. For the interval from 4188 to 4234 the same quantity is 16.8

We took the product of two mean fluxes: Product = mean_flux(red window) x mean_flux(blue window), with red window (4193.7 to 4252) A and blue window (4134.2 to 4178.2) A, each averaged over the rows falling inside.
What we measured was 283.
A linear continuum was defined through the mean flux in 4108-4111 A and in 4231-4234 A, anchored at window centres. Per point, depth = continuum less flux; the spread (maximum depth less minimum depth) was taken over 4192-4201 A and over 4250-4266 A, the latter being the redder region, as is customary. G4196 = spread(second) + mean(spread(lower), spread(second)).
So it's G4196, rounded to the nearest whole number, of 10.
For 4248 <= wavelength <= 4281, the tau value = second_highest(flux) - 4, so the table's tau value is 16.9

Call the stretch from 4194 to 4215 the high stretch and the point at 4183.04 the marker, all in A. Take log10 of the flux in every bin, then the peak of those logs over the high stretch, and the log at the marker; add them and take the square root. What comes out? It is 1.62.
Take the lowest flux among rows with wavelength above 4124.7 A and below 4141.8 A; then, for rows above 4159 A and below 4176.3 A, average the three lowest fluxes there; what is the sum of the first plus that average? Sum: 29.6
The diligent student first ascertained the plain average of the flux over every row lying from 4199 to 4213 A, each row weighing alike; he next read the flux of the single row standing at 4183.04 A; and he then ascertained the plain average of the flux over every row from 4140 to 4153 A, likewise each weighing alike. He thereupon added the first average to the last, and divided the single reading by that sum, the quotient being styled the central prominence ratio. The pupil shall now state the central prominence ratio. 0.606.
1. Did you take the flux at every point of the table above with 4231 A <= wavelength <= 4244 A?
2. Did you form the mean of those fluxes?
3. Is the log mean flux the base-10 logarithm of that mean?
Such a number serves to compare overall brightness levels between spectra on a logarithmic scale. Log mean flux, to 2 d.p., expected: 1.25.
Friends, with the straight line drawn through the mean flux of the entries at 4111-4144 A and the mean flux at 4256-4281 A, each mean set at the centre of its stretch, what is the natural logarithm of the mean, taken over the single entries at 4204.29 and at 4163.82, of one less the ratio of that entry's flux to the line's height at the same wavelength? -2.8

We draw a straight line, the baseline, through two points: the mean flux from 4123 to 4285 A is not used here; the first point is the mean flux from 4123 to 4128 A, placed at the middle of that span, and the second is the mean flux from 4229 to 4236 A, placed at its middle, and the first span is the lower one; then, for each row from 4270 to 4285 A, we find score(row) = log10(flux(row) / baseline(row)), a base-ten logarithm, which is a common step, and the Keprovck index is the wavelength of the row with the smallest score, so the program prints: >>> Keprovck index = 4274.57 A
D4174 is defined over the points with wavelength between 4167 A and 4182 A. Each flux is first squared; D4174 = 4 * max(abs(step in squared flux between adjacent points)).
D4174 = 317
